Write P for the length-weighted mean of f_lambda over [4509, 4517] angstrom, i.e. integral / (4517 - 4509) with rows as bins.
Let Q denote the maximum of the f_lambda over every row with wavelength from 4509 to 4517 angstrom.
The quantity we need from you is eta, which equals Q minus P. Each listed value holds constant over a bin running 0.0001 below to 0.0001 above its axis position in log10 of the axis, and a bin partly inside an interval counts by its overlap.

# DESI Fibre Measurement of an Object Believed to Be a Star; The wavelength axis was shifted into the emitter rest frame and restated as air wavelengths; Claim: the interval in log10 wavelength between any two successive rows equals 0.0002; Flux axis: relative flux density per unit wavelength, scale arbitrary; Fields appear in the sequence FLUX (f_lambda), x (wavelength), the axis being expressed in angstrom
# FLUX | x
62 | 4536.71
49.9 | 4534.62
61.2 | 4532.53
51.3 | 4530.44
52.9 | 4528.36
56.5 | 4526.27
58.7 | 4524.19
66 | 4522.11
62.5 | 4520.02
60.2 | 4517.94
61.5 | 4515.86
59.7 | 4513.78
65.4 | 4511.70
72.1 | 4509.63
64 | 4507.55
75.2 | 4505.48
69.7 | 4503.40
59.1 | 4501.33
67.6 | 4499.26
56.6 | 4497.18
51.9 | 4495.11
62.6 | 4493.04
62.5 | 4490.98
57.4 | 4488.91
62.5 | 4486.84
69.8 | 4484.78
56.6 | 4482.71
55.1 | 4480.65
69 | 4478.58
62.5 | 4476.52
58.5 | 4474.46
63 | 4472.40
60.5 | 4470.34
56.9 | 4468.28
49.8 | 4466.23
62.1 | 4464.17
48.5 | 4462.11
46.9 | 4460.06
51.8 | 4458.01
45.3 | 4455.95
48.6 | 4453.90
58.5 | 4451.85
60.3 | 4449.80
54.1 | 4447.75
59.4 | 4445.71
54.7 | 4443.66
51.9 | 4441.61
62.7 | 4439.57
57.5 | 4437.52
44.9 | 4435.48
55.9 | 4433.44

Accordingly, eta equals 8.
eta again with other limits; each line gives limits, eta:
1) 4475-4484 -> 8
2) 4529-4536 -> 7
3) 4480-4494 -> 9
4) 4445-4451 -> 2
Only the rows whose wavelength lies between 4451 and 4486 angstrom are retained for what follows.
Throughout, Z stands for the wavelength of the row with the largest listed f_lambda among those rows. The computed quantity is 4484.78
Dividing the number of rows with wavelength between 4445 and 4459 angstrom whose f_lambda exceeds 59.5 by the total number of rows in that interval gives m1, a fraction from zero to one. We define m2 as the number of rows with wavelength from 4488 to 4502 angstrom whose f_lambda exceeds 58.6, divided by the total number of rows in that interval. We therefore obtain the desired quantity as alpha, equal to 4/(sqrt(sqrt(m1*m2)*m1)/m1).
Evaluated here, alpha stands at 2.83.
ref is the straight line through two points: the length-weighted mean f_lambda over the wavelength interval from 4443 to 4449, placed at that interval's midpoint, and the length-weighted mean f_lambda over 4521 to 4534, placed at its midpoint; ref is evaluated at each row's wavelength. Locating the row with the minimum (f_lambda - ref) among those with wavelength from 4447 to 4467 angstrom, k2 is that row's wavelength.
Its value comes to 4455.95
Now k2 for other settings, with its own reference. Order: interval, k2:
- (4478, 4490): 4480.65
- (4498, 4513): 4501.33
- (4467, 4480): 4468.28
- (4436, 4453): 4441.61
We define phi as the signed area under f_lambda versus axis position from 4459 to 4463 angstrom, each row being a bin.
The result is 191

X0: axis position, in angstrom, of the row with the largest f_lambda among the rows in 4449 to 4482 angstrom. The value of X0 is 4478.58 angstrom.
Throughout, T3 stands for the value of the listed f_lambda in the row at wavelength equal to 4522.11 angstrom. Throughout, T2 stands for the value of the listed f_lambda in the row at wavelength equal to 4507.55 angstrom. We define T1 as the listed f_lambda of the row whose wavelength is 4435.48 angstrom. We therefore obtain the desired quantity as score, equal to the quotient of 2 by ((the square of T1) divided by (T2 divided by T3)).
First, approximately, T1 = 44.9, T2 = 64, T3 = 66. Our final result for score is 0.0010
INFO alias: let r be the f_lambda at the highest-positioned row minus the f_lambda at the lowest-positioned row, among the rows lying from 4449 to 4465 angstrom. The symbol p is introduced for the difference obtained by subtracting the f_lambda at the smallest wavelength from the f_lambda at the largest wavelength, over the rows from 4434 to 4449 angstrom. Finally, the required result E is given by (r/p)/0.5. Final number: 0.4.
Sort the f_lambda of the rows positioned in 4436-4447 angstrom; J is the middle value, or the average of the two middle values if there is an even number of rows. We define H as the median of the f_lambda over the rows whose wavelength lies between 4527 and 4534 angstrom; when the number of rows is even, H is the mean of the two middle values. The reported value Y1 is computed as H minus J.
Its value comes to -4.6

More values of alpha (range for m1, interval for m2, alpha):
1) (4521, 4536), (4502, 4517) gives 2.92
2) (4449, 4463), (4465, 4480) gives 2.83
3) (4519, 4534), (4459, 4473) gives 4.00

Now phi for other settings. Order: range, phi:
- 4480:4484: 227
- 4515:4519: 243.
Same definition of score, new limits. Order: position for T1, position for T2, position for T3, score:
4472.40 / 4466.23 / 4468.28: 0.0004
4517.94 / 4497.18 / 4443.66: 0.0006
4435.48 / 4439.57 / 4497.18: 0.0011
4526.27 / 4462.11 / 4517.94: 0.0005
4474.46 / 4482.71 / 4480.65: 0.0006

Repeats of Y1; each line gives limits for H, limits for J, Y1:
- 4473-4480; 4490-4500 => 0.0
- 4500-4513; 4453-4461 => 19.8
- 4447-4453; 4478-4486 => -4.3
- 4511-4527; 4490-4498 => 1.3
